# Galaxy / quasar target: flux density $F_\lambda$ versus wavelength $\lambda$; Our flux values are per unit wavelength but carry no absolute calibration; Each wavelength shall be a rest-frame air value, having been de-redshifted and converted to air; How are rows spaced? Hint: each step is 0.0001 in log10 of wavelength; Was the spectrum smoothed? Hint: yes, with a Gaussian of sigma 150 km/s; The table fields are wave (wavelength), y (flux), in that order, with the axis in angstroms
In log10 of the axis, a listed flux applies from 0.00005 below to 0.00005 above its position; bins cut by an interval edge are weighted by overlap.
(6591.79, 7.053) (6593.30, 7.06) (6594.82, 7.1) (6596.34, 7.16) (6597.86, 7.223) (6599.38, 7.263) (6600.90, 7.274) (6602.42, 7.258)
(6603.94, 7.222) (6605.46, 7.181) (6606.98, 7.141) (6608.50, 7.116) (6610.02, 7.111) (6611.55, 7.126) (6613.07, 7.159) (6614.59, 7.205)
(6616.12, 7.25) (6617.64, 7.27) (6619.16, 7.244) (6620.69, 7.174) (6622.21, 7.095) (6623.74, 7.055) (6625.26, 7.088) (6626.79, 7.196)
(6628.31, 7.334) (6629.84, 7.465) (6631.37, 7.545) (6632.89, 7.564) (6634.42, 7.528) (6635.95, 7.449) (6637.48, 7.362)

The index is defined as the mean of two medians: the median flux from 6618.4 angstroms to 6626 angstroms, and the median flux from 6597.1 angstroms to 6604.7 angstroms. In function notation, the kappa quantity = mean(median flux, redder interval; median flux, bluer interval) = 7.18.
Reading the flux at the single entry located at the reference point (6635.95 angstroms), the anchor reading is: 7.449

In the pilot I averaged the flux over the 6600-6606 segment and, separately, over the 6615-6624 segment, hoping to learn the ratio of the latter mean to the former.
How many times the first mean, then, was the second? 0.99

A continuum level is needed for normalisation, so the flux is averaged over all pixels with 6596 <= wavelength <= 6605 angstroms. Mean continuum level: 7.23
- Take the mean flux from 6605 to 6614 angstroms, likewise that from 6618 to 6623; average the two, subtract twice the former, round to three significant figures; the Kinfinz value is -7.12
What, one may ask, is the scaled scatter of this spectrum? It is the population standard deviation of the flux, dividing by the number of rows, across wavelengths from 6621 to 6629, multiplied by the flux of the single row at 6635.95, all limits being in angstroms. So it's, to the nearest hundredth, 0.76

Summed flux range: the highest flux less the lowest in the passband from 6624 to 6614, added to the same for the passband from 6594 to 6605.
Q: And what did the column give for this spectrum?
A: 0.39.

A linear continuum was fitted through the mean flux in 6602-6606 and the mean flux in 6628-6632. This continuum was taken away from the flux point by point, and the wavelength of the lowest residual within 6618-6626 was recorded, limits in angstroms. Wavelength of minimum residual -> 6623.74 angstroms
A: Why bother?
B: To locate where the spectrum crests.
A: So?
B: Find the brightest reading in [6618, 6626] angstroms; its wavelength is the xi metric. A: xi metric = 6619.16 angstroms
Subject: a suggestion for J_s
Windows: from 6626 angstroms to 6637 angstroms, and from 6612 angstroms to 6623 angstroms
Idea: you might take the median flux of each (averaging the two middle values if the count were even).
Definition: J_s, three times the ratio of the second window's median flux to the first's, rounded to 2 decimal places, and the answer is 2.90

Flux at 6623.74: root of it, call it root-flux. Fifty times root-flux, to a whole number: 133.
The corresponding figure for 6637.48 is 136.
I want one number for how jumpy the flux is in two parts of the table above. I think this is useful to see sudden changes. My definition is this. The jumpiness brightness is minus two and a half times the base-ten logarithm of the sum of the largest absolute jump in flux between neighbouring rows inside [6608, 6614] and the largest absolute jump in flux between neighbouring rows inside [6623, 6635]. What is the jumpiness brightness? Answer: 1.92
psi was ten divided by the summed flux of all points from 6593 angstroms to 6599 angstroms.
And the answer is 0.350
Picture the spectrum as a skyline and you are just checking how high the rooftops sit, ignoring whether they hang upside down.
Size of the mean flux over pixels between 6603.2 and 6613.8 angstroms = 7.15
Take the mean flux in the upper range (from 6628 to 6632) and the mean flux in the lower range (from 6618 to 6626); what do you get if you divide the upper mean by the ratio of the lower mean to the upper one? 7.8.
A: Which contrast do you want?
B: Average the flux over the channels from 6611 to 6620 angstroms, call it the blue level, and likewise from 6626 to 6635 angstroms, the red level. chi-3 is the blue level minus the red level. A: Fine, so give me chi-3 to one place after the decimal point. -0.2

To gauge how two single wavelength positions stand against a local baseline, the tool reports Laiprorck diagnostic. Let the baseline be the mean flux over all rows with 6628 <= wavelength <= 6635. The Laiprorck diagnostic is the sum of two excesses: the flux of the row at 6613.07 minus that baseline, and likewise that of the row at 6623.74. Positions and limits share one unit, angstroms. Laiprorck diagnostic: -0.8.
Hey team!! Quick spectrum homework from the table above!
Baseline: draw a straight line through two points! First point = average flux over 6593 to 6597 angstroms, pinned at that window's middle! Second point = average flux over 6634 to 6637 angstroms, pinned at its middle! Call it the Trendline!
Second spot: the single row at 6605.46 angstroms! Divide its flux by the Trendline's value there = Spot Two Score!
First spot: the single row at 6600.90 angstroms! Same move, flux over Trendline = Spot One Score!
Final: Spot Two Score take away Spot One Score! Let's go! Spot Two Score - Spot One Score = -0.019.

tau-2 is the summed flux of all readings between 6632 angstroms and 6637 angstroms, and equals 22.5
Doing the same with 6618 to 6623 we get 21.5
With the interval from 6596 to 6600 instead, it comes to 21.6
